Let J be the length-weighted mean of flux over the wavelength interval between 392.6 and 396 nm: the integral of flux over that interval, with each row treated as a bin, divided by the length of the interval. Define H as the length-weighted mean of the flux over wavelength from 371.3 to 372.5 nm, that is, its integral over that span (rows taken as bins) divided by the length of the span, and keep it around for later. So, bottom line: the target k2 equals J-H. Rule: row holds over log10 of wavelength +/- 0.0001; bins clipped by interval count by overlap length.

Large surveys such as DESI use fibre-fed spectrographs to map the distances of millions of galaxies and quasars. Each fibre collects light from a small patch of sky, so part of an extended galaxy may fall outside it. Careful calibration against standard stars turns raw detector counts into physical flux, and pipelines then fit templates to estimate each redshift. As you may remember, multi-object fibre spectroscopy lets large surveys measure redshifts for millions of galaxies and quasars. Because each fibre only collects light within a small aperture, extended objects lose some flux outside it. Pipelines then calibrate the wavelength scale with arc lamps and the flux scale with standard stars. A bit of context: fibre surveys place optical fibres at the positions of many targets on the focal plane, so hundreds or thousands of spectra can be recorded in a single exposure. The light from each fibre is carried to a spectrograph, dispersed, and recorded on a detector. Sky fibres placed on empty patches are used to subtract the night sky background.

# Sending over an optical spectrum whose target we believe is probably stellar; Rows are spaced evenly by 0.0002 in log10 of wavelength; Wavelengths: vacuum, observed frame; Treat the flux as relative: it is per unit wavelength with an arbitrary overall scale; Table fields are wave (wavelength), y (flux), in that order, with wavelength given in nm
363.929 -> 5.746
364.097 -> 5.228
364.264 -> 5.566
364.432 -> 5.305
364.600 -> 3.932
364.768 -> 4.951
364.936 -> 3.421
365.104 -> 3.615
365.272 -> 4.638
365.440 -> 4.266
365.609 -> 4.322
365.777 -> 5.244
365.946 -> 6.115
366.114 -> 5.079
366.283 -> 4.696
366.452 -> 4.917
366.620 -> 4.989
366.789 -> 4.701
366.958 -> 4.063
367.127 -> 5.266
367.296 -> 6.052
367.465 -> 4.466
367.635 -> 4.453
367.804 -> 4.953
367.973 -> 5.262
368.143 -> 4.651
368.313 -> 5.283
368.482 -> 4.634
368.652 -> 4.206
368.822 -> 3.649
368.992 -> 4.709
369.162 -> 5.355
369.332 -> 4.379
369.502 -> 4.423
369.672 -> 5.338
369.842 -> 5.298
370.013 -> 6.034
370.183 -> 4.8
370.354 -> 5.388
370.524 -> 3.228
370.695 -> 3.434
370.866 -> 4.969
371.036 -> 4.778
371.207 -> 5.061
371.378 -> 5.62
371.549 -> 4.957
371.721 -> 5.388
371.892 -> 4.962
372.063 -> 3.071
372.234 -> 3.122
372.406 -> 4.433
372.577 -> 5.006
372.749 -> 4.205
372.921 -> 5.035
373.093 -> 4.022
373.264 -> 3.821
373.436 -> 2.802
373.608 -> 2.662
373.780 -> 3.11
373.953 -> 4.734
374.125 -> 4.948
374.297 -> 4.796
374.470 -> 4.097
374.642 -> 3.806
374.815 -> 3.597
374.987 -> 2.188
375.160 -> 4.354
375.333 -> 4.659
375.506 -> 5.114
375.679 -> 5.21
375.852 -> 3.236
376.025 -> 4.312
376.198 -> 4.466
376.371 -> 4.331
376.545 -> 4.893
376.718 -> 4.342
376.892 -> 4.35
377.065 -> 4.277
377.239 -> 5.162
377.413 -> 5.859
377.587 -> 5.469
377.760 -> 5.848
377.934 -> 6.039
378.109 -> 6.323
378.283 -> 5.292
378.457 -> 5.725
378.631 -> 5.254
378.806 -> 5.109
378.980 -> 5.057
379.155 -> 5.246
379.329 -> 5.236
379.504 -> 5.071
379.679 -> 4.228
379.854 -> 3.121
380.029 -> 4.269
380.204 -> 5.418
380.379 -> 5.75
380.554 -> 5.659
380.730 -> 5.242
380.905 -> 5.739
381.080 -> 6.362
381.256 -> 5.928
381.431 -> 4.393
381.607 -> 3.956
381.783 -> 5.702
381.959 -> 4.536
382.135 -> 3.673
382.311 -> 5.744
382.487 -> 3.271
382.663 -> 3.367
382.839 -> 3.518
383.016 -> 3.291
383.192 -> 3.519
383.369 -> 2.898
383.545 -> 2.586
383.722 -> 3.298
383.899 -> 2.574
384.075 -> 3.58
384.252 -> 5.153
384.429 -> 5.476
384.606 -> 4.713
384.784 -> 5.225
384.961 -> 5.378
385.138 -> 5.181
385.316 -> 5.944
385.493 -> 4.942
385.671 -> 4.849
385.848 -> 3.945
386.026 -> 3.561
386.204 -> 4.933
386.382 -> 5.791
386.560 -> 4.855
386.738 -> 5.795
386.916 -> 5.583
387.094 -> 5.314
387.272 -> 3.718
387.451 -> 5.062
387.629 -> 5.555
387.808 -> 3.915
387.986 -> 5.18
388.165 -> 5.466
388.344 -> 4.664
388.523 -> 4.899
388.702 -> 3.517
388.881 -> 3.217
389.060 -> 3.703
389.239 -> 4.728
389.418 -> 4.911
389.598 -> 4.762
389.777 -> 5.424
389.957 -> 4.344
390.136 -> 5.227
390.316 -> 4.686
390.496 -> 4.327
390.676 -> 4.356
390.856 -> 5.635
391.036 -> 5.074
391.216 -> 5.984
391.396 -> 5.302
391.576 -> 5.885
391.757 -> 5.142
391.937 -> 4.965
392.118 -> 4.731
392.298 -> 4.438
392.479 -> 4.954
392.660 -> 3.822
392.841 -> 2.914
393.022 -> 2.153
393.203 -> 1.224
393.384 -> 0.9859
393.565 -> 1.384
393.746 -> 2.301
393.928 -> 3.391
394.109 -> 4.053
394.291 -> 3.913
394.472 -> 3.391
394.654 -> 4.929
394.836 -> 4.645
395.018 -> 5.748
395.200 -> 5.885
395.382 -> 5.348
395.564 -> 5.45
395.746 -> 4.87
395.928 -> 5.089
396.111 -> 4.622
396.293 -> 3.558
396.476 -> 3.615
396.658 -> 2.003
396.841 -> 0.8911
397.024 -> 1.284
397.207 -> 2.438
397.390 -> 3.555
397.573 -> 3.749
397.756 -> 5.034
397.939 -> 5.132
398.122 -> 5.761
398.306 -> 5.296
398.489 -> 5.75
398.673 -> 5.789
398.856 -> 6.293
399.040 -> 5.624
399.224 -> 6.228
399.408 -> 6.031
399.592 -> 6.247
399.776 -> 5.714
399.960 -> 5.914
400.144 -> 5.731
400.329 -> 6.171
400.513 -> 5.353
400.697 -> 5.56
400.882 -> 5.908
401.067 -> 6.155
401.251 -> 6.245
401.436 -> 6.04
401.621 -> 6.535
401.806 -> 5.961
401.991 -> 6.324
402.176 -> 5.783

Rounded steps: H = 4.5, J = 3.8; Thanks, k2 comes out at -0.7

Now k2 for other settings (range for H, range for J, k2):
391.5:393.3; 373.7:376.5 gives 0.2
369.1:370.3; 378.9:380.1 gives -0.5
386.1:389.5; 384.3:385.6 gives 0.5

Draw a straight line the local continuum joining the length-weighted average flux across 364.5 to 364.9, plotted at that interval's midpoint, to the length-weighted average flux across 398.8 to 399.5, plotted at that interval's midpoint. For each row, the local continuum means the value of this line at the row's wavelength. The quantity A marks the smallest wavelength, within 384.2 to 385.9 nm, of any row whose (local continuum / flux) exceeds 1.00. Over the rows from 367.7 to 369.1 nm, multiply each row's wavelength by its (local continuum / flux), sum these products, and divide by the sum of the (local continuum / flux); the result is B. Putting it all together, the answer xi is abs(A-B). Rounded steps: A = 384.252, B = 368.43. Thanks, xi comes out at 15.82 nm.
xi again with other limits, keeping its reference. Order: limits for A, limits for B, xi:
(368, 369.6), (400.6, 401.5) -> 32.41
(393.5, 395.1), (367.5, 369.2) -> 25.15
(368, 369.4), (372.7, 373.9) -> 4.67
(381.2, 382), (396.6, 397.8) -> 15.62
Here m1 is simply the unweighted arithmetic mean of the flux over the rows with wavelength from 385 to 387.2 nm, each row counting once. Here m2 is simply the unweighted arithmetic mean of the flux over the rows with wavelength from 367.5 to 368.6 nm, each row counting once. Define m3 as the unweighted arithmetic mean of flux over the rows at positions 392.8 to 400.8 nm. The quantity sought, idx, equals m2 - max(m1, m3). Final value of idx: -0.2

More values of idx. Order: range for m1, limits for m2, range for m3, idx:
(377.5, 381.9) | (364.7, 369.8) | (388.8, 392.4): -0.5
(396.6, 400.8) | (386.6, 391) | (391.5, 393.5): -0.1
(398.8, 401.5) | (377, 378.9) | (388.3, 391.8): -0.5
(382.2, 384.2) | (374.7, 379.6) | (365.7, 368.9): 0.0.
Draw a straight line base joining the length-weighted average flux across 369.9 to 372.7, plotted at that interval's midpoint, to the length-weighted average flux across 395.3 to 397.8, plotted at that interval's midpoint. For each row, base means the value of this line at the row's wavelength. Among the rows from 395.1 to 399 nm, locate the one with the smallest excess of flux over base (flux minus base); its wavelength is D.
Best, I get 396.841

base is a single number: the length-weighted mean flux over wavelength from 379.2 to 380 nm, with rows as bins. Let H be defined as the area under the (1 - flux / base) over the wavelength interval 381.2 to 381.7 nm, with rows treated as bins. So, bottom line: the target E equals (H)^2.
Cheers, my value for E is 0.001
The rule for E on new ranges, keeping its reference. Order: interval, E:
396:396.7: 0.018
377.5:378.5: 0.091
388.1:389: 0.001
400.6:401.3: 0.056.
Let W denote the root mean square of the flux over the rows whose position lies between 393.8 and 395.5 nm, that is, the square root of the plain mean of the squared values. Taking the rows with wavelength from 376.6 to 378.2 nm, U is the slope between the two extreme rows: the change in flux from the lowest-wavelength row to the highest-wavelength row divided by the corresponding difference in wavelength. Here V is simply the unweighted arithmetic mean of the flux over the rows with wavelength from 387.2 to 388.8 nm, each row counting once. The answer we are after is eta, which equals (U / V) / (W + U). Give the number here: 0.050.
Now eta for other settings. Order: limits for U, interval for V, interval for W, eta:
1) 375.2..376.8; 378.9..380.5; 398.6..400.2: -0.008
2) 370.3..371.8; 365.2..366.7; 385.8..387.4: 0.000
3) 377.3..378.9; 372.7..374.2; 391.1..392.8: -0.030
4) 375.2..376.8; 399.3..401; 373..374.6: -0.010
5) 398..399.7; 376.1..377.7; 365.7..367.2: 0.013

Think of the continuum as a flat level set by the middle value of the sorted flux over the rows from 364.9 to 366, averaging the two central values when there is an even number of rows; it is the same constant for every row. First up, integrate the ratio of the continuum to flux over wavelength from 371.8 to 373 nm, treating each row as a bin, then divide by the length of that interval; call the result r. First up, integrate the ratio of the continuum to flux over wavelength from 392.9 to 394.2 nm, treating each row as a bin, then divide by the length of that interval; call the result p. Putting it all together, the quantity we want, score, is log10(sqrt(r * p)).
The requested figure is 0.21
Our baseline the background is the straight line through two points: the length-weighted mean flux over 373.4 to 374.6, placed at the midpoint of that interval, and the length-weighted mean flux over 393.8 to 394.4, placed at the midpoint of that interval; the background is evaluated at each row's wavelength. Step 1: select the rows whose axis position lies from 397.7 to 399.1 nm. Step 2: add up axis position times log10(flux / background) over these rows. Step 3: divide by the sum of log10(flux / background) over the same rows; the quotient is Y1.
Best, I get 398.45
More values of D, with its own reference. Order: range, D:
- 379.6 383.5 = 383.369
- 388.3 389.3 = 388.881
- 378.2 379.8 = 379.679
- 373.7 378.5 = 374.987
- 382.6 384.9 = 383.545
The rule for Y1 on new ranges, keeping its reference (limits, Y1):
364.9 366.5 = 366.15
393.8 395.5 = 395.06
